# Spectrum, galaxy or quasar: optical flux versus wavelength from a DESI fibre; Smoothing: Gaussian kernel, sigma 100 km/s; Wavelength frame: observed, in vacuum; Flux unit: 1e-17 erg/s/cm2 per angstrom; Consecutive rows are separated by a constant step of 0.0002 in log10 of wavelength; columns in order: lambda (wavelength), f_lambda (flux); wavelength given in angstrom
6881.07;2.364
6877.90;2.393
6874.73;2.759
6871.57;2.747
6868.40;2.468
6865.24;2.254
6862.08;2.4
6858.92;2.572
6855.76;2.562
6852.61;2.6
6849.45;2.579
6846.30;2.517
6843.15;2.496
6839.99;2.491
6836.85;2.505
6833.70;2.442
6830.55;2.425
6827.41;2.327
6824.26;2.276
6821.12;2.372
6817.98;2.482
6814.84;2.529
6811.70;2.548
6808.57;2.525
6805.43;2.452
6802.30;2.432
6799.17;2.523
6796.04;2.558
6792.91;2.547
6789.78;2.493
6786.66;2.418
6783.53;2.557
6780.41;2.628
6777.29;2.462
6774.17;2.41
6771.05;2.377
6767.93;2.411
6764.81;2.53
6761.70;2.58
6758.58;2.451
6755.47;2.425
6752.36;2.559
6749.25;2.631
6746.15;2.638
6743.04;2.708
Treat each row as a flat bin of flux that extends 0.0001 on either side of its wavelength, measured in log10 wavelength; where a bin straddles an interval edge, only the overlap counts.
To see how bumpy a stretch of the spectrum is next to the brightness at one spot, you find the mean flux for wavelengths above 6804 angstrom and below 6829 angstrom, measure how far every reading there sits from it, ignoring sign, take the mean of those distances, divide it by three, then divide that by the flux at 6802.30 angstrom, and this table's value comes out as 0.012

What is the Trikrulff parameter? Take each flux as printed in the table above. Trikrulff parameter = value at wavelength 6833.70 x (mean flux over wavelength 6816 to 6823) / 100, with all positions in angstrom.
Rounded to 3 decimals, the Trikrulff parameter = 0.059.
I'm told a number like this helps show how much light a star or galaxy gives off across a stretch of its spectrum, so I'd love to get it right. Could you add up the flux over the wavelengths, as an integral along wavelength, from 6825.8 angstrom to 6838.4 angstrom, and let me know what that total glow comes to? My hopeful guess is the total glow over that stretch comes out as 30.5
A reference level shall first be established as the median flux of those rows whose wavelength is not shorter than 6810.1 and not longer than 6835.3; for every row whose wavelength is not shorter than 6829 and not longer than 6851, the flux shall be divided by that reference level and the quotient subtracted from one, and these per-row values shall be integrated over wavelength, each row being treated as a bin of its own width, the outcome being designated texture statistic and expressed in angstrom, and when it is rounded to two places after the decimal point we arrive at -0.54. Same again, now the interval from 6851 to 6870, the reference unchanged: -0.33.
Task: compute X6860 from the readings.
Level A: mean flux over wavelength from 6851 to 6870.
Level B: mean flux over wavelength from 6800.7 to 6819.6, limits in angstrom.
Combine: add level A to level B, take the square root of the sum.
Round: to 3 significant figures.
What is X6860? 2.23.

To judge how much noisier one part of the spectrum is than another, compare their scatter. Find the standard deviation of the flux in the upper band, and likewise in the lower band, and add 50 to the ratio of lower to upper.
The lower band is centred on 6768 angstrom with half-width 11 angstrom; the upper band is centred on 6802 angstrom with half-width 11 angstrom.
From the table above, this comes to 51.4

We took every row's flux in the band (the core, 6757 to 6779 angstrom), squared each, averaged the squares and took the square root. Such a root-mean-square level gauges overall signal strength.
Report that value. 2.46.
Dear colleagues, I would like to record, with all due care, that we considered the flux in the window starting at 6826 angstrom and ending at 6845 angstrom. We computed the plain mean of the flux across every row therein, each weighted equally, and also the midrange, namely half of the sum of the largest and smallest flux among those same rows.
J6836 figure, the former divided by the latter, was 1.01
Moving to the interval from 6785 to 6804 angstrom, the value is 1.00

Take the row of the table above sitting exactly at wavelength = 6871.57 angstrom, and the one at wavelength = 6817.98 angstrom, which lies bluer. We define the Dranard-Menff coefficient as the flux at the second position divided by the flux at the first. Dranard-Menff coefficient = 0.90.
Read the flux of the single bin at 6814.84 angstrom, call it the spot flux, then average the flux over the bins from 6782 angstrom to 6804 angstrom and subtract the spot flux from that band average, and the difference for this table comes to -0.025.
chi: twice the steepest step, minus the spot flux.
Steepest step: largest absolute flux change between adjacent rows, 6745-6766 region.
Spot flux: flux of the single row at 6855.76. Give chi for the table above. -2.29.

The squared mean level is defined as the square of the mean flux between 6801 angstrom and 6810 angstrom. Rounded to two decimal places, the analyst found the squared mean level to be 6.10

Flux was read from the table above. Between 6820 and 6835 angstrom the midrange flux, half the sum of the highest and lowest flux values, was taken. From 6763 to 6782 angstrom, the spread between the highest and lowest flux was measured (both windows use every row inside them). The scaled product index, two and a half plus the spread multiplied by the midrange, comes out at 3.09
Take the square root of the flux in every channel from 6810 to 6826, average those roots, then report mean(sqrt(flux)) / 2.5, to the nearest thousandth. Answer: 0.625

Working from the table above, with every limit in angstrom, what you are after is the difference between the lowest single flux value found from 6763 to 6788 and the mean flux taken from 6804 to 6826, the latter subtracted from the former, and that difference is -0.08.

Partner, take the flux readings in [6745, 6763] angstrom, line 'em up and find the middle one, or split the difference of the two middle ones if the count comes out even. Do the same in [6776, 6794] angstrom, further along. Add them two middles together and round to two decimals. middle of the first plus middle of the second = 5.09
